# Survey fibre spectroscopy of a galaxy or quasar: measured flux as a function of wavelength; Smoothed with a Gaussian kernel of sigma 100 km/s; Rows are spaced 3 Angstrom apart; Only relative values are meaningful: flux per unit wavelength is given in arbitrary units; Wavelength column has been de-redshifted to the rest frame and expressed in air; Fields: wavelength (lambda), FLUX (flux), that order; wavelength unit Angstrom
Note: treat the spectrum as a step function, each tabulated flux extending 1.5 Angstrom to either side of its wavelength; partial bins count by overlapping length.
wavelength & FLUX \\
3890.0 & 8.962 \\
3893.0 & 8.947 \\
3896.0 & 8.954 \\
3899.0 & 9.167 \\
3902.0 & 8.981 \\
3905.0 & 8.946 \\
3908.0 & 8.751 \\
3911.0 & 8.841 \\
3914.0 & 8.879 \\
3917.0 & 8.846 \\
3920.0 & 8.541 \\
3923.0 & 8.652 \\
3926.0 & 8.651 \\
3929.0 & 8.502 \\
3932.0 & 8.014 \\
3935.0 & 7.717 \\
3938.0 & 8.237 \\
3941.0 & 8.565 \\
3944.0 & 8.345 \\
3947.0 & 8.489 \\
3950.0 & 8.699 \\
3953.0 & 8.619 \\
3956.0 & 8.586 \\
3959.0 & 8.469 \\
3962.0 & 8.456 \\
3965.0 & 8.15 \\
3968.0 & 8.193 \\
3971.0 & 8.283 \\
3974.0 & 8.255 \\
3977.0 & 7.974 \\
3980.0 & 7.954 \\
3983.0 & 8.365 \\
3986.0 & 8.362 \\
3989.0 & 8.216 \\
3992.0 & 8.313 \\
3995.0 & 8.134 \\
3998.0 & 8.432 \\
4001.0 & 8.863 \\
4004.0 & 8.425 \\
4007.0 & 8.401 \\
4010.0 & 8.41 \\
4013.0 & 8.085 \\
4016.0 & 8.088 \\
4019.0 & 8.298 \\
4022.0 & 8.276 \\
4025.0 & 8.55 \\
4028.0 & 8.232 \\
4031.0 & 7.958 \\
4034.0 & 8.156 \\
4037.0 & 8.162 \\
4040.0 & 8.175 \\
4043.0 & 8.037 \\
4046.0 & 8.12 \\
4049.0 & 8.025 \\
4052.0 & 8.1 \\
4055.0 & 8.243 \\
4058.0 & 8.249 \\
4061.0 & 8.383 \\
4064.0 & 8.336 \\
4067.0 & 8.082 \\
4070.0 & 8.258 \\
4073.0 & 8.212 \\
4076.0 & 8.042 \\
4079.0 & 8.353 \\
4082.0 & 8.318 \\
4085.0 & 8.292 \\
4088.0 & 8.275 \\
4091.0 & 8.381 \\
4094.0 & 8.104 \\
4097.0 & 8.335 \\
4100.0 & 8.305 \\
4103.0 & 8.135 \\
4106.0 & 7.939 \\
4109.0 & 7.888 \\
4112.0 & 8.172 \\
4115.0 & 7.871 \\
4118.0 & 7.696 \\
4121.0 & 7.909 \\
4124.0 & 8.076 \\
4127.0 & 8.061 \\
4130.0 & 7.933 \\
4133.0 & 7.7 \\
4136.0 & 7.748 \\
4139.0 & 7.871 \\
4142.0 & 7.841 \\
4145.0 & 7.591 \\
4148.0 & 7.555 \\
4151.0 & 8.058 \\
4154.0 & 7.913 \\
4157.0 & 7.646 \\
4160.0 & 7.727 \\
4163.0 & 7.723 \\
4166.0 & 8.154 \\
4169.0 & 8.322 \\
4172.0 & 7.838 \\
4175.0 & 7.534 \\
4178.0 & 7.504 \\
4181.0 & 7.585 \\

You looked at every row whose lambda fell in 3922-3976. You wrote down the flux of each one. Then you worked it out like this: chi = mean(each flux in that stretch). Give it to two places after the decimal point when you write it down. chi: 8.38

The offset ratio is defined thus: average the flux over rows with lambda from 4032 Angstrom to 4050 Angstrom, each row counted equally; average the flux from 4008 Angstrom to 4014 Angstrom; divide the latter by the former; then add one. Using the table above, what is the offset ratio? 2.02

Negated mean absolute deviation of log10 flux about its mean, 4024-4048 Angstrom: -0.0057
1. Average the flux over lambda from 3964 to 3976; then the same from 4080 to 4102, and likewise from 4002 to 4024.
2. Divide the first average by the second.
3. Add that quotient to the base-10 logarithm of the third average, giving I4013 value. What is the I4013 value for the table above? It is 1.910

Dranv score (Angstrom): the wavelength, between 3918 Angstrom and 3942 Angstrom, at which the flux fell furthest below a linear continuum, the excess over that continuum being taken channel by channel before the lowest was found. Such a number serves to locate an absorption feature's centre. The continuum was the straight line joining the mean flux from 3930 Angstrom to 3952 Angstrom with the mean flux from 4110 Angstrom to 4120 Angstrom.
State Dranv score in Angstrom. 3935.0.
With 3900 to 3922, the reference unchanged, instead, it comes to 3920.0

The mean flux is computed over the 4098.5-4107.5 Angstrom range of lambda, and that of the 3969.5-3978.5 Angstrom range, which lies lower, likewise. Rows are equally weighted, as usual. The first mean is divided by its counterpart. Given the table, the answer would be 0.99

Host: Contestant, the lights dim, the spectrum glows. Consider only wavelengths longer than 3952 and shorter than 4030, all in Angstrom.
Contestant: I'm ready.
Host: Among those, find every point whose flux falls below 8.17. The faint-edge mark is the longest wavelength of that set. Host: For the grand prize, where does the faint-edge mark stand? 4016.0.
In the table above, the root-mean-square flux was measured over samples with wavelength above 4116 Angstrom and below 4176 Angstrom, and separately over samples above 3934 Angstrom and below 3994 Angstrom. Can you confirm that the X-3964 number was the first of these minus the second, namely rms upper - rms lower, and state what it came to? -0.47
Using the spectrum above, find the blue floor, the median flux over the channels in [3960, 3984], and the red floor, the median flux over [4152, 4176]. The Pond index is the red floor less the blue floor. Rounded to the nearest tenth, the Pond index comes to -0.4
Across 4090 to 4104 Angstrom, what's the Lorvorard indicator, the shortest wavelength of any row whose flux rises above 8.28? 4091.0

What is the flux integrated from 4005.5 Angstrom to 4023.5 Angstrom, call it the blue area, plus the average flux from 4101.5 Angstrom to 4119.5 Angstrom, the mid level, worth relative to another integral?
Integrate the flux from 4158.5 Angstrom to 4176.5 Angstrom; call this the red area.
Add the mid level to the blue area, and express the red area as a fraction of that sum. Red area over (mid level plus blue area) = 0.91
